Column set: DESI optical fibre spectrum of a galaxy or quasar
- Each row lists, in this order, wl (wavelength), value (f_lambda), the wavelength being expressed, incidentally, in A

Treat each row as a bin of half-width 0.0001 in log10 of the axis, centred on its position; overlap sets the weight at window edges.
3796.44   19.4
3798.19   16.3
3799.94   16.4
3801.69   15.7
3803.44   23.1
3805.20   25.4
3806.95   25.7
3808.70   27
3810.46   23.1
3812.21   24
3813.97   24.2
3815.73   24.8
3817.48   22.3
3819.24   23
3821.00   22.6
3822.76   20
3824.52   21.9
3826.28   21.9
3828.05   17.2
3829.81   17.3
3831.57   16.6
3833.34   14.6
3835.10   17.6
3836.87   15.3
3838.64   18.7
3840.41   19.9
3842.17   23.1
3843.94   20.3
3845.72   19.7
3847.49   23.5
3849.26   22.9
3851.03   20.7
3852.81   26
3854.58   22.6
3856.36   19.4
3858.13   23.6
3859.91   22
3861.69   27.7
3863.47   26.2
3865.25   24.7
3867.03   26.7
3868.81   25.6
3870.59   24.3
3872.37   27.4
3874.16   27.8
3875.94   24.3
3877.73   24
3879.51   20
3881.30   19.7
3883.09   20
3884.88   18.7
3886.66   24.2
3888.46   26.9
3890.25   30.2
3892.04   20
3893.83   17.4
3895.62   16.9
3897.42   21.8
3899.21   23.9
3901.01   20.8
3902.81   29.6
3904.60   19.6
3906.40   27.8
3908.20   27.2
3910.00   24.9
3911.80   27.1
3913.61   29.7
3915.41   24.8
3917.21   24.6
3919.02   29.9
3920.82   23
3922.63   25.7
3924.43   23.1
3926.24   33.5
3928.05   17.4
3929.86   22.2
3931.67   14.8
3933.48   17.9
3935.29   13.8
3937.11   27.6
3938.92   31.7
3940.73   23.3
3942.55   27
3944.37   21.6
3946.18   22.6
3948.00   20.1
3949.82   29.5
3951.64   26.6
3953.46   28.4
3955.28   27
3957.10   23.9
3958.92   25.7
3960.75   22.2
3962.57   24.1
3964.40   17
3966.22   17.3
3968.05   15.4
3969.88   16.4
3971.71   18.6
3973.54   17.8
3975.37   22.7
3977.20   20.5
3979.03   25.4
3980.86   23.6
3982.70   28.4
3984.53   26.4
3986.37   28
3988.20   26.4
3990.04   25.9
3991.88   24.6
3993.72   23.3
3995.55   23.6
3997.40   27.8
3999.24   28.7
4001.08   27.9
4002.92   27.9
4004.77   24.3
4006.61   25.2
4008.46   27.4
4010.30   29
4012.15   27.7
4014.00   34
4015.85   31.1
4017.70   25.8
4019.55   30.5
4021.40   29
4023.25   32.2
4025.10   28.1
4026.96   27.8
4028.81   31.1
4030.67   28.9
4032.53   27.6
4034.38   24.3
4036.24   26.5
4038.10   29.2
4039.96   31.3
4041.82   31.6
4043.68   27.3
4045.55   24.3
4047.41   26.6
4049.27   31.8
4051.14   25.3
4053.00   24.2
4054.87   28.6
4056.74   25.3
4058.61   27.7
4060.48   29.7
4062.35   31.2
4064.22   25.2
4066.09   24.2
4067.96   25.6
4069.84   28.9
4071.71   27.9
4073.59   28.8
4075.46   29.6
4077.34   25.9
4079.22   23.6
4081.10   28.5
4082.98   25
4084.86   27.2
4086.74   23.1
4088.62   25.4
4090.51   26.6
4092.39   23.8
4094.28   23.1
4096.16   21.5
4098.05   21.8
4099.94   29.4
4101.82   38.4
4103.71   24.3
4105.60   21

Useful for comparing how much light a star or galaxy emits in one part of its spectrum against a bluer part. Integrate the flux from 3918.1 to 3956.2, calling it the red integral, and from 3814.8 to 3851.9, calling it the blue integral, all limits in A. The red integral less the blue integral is 170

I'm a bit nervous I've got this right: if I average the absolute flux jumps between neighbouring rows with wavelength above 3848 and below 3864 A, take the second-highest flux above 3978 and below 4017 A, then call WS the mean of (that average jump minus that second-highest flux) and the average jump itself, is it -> -12.2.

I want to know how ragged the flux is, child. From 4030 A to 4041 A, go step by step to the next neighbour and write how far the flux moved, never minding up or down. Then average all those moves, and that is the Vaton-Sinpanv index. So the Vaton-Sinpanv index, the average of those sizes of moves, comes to 2.3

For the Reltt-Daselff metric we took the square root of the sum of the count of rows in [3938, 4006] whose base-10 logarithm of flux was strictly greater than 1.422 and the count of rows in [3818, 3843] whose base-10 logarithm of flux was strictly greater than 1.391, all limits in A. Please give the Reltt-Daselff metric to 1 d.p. 3.5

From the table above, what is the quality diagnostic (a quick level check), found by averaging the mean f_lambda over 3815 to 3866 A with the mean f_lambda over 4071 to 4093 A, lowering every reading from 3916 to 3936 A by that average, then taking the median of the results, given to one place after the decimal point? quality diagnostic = -0.8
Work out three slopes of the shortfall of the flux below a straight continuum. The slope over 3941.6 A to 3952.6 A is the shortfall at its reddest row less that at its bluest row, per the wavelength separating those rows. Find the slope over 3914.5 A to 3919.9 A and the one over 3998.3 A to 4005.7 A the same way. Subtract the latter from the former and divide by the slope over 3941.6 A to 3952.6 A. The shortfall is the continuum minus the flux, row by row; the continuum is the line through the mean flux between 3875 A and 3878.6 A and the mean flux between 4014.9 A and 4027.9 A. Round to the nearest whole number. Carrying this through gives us -28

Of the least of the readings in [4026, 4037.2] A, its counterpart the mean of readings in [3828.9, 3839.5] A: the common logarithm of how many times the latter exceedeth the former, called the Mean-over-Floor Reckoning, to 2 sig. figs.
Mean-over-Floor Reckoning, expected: -0.16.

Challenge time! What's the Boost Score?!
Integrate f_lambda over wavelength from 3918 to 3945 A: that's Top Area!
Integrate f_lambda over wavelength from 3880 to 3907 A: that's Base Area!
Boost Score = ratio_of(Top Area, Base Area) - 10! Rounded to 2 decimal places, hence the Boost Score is -8.95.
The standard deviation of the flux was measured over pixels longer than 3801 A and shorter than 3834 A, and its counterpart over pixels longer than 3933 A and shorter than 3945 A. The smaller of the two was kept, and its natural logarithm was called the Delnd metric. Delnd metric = 1.3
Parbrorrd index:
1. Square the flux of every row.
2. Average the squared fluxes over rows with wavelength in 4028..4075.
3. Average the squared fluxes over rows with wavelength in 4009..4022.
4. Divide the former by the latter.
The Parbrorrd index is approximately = 0.88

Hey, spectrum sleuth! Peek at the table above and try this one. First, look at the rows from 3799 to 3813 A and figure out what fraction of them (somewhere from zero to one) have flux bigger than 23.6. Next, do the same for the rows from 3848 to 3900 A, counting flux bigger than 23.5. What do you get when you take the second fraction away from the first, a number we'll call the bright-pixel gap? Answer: -0.05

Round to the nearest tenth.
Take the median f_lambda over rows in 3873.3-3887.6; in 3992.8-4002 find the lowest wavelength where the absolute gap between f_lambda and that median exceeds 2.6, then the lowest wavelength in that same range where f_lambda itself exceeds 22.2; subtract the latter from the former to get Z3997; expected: 3.7 A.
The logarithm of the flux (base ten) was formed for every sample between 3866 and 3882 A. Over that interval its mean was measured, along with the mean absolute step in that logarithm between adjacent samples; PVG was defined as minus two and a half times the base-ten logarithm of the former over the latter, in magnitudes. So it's -4.12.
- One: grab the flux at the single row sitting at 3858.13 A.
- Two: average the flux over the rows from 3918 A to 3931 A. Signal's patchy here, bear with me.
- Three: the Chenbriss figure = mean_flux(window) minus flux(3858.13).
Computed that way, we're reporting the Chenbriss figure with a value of 1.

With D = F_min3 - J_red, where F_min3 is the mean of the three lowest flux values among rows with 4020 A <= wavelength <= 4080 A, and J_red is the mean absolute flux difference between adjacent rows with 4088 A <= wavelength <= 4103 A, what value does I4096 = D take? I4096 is 20.7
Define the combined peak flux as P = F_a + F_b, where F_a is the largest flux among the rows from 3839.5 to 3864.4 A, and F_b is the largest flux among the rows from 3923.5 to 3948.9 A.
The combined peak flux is 61.2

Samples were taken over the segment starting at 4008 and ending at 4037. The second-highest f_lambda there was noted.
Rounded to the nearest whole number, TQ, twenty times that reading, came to 644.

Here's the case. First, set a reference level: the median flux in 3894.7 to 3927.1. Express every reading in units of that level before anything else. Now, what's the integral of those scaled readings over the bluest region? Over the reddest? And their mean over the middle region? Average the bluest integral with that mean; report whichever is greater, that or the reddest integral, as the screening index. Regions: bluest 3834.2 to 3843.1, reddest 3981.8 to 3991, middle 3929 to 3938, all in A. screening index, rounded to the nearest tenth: 10.0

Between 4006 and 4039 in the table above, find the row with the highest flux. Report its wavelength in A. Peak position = 4014.00 A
